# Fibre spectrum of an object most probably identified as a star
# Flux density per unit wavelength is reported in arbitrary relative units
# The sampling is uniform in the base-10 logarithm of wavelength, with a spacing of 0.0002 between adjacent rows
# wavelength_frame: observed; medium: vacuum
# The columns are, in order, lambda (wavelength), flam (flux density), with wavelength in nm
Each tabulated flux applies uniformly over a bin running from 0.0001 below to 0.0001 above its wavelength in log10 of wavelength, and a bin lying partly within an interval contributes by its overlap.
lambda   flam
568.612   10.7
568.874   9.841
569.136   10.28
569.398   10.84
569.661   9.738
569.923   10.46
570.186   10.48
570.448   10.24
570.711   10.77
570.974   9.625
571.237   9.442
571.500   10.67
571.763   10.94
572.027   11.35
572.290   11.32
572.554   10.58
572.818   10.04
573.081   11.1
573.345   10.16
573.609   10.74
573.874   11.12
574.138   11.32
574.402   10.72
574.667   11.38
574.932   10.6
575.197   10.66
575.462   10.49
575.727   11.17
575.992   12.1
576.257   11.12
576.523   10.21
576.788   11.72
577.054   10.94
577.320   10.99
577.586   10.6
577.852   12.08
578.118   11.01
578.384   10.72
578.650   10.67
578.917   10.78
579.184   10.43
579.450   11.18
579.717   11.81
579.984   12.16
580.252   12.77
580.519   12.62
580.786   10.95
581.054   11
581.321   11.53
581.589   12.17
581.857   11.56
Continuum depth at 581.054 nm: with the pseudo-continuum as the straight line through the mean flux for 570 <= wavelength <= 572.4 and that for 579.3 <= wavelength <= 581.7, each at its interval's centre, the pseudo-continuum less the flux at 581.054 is 0.9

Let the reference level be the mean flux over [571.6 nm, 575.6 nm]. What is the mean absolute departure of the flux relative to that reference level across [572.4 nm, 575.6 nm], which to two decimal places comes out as 0.36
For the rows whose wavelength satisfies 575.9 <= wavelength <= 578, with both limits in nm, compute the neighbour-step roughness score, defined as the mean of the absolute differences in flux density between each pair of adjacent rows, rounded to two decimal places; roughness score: 0.87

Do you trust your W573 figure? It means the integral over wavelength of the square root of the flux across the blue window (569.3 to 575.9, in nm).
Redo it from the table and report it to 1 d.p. 21.5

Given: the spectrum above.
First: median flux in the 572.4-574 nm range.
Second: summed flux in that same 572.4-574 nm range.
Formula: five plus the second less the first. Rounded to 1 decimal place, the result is 58.1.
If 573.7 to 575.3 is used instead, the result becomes 59.9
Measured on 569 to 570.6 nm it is 56.7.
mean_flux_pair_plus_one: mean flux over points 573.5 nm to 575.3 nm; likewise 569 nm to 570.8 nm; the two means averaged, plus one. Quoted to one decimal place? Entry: 11.7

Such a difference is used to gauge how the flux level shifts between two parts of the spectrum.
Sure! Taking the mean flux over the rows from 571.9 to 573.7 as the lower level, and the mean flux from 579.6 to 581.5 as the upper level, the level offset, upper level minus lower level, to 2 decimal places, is 1.08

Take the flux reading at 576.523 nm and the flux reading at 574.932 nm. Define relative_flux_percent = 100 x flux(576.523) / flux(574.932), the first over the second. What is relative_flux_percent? 96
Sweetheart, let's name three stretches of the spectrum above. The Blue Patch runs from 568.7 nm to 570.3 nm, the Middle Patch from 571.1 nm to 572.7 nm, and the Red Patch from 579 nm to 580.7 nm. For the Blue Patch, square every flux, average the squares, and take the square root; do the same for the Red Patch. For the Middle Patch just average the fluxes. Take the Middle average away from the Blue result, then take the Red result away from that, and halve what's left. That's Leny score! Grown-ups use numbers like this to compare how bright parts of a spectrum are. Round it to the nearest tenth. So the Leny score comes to -6.1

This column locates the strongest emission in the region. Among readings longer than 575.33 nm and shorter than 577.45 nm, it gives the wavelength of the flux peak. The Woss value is 575.992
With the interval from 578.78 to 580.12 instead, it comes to 579.984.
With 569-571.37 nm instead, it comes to 569.398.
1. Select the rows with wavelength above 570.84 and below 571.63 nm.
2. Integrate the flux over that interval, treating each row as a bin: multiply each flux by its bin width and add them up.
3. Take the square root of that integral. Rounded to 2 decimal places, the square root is 2.80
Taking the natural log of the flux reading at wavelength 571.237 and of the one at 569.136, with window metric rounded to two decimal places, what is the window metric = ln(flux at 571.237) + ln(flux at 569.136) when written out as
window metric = 4.58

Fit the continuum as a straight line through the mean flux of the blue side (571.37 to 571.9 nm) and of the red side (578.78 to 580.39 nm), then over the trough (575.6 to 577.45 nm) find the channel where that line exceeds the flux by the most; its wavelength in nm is 576.523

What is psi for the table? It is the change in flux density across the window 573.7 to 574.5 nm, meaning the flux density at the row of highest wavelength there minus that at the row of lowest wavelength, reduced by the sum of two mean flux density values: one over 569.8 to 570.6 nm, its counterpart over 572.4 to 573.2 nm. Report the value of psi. -21.4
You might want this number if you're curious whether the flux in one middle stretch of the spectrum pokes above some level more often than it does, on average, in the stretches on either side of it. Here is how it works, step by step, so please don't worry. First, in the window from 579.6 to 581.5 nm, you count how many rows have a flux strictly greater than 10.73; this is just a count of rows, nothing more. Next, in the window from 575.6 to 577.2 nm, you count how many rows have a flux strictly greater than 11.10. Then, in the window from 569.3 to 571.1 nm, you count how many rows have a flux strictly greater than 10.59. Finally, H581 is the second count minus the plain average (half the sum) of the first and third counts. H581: -0.5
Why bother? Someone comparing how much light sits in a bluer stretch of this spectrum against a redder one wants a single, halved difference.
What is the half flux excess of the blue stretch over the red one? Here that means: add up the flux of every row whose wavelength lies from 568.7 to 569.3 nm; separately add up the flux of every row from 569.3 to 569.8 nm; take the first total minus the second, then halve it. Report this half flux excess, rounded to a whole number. 0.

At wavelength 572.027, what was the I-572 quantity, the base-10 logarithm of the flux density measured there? 1.055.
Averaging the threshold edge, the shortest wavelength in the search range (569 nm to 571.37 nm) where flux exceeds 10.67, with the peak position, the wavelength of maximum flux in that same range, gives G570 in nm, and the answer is 569.40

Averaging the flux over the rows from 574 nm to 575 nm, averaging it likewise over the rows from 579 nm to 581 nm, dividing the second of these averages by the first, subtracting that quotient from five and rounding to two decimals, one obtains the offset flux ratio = 3.94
